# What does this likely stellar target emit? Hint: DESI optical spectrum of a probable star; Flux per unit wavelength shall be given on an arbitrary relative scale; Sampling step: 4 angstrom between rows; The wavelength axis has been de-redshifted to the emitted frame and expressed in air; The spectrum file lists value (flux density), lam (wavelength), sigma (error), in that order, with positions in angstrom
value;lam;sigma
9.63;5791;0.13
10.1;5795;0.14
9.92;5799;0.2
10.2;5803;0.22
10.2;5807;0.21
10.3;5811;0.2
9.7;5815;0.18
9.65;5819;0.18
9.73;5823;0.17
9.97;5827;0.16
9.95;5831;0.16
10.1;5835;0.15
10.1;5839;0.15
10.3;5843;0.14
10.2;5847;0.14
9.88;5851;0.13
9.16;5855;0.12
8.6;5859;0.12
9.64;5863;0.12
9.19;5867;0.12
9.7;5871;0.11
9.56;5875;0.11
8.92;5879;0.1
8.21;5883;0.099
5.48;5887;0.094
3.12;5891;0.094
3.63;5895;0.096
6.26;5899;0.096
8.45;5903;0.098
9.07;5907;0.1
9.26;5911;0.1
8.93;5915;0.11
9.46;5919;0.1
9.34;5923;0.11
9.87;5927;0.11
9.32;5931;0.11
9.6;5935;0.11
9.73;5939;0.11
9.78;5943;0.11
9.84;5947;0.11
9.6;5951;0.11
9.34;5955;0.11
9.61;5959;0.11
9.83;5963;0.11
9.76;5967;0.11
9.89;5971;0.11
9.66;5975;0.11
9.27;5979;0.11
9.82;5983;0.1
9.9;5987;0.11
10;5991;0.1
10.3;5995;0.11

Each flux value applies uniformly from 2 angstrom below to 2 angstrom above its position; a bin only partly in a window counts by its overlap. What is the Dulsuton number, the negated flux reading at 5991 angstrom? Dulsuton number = -10.0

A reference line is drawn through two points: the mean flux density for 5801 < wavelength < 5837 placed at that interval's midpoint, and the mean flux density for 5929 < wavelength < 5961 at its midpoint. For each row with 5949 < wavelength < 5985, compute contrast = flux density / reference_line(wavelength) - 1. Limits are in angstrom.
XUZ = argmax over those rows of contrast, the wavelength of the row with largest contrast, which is 5971 angstrom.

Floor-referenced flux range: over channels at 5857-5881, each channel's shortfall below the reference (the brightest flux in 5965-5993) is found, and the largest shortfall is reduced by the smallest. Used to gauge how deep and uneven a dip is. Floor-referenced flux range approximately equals 1.10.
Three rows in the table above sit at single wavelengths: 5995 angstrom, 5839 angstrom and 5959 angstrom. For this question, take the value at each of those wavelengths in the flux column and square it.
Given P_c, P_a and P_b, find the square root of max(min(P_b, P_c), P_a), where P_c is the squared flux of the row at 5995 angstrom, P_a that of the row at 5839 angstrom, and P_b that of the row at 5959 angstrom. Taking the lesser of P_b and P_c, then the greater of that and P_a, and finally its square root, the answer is 10.1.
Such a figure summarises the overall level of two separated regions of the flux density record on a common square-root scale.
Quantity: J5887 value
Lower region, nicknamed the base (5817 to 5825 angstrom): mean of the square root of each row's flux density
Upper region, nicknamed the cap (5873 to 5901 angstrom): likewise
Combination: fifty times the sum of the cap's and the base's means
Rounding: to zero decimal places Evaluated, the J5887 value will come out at 280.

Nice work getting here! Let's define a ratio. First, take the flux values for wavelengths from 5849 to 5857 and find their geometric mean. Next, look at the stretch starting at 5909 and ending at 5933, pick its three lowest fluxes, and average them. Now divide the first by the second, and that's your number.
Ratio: 1.0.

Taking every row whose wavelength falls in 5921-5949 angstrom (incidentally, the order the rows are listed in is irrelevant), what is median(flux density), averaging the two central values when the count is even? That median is 9.7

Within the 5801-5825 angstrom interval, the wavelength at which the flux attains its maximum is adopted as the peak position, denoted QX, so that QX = 5811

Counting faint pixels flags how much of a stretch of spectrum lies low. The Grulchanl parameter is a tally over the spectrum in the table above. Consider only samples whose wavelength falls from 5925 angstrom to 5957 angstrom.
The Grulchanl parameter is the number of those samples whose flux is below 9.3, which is 0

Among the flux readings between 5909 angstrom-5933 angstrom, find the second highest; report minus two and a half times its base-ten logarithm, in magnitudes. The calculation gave -2.44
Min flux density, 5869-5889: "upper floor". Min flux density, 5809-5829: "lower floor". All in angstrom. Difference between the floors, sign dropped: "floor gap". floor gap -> 4.2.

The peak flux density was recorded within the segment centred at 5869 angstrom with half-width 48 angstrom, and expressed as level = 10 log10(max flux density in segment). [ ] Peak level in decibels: 10.1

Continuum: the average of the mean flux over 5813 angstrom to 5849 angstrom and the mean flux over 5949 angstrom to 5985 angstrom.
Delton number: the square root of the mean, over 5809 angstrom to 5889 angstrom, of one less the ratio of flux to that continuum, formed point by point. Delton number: 0.199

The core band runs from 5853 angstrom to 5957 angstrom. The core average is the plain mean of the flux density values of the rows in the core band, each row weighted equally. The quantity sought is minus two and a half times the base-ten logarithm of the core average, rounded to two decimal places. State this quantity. -2.33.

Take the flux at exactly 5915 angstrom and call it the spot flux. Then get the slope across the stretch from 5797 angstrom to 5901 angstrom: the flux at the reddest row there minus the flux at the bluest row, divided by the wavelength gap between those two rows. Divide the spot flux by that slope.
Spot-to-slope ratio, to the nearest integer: -244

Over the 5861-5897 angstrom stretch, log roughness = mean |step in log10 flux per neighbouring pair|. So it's 0.075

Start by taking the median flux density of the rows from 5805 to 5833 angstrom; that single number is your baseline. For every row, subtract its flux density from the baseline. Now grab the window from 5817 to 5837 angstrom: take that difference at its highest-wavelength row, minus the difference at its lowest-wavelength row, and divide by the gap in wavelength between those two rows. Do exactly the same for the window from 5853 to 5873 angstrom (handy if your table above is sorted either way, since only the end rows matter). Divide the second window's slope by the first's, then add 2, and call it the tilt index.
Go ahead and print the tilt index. 3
